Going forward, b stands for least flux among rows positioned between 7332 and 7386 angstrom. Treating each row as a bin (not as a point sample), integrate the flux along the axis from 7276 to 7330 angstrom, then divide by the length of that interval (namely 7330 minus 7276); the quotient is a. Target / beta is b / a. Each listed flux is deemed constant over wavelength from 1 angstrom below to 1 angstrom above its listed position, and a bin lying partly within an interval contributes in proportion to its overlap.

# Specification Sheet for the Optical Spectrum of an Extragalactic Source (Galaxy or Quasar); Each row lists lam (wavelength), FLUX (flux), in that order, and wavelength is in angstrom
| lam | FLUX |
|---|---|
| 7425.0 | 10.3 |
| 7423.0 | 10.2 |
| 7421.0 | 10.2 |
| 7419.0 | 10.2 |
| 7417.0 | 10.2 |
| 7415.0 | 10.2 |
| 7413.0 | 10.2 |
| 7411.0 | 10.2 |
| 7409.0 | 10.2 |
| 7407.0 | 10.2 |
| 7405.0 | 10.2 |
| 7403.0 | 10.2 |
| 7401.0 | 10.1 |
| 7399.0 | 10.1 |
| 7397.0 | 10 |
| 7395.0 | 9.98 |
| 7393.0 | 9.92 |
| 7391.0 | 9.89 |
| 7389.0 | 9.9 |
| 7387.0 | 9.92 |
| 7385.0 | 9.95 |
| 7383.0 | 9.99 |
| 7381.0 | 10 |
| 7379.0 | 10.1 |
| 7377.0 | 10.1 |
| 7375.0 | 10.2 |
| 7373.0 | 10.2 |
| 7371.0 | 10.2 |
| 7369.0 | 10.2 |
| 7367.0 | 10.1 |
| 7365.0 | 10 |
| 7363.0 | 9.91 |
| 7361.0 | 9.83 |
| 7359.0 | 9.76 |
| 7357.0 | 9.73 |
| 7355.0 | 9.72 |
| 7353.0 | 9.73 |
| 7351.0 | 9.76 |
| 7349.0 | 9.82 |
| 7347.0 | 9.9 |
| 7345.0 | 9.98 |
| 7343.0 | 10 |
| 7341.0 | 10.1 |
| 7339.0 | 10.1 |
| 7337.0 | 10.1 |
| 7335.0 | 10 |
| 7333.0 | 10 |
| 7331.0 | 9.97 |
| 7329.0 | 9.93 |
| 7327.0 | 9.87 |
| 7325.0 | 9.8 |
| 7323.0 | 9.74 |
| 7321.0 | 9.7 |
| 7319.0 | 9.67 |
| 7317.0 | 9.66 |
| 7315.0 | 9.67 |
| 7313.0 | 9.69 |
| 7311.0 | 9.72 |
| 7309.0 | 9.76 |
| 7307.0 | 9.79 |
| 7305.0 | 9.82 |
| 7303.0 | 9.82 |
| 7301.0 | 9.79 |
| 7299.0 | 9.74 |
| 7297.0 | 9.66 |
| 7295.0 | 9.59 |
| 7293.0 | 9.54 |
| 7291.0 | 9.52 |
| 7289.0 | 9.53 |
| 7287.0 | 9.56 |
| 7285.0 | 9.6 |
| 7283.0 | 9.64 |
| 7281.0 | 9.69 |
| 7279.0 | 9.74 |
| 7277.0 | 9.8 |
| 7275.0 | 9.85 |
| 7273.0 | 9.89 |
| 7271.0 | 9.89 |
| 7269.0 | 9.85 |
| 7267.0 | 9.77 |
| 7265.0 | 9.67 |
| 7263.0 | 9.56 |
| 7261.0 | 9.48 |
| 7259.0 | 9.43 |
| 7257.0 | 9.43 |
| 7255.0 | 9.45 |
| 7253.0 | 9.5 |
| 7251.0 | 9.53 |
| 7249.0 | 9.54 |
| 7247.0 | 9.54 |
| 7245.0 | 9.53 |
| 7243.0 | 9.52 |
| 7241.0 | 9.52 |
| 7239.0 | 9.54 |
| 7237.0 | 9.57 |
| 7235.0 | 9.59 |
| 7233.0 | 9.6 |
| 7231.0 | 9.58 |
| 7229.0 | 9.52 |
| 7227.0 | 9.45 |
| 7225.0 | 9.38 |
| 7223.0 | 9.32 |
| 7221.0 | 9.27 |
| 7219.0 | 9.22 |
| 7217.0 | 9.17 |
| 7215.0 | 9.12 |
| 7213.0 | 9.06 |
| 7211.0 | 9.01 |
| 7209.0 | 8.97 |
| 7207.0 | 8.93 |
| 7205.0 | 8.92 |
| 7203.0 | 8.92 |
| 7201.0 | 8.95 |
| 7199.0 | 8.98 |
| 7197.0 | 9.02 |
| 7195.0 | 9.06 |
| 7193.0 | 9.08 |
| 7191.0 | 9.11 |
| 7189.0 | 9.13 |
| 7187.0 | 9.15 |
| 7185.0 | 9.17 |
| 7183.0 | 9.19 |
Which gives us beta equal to 1.00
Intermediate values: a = 9.7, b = 9.72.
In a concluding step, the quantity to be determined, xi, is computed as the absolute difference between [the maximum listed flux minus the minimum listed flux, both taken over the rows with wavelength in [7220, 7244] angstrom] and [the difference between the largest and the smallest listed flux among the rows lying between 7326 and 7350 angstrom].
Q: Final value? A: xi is 0.05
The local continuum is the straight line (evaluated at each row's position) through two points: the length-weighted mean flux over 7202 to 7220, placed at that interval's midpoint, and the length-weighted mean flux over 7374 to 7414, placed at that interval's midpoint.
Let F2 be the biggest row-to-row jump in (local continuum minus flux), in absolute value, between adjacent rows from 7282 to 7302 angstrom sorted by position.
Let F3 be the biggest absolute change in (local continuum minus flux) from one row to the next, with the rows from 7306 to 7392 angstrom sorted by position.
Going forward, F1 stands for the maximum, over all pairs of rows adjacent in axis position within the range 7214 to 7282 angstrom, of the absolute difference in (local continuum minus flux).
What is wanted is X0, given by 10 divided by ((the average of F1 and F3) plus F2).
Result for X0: 58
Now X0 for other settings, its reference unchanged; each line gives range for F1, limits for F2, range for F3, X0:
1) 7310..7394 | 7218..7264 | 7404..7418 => 77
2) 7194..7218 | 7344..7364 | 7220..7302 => 60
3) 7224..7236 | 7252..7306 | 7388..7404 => 58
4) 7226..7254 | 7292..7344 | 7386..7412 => 54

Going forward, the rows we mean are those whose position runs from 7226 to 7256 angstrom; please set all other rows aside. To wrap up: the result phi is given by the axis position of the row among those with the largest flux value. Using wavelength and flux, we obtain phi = 7233.0 angstrom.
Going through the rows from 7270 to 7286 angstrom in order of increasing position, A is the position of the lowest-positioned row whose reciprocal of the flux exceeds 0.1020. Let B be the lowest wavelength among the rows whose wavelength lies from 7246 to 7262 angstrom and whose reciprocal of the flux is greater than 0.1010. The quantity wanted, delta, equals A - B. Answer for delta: 30 angstrom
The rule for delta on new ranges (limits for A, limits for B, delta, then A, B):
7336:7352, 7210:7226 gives 140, 7351.0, 7211.0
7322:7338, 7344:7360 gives -24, 7323.0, 7347.0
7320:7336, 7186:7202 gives 134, 7321.0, 7187.0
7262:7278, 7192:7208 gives 70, 7263.0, 7193.0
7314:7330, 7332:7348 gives -32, 7315.0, 7347.0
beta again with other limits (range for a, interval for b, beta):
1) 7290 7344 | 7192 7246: 0.91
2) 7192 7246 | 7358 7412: 1.05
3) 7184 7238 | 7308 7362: 1.05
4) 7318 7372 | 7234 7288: 0.95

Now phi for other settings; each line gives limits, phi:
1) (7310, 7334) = 7333.0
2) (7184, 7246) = 7233.0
